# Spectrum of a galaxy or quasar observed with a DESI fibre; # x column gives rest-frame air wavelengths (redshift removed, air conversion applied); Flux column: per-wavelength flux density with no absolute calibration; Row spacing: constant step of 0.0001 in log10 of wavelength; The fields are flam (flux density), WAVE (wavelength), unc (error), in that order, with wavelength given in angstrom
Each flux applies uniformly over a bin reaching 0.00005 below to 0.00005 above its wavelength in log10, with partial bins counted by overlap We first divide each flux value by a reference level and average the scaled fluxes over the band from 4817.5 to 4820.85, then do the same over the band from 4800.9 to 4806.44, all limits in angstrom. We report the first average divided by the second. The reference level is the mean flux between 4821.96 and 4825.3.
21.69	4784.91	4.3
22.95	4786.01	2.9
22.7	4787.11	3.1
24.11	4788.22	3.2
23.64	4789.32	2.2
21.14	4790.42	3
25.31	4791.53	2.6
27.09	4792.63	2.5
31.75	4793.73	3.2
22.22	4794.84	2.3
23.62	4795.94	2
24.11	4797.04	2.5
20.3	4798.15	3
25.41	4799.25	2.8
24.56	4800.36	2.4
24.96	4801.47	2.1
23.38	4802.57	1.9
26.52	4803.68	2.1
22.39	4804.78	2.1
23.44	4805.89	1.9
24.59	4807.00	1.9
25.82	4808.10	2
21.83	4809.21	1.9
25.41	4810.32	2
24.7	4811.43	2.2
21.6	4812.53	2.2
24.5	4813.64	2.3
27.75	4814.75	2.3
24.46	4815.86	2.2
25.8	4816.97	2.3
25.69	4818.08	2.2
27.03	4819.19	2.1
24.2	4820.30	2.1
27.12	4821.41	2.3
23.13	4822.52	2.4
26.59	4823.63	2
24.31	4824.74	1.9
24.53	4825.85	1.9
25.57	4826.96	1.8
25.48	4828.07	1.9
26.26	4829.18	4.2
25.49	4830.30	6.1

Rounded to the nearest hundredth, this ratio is 1.06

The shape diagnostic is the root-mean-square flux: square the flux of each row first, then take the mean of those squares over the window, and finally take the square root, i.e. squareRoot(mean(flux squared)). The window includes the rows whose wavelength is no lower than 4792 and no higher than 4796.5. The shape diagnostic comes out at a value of 26.4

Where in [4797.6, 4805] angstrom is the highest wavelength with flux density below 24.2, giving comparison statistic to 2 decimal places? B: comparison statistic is 4804.78 angstrom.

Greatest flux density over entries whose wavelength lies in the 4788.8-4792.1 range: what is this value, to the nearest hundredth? 25.31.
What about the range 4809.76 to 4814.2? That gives 25.41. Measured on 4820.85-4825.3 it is 27.12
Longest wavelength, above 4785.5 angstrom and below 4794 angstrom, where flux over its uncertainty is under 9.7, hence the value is 4790.42 angstrom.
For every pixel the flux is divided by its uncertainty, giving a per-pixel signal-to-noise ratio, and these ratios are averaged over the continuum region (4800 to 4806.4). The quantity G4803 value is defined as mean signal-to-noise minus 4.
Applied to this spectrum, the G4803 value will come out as 7.7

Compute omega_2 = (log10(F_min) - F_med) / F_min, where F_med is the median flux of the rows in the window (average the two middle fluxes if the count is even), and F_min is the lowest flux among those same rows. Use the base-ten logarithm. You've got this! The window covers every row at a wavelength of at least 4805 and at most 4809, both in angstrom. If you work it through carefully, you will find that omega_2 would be -0.99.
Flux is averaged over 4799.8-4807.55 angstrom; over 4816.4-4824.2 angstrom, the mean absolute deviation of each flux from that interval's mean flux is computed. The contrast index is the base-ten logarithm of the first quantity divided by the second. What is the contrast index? 1.33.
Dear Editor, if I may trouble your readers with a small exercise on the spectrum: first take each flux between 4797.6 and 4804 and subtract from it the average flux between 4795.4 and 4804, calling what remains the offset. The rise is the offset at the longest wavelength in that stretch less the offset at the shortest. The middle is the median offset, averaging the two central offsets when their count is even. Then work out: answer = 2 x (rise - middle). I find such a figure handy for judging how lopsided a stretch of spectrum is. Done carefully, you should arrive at 11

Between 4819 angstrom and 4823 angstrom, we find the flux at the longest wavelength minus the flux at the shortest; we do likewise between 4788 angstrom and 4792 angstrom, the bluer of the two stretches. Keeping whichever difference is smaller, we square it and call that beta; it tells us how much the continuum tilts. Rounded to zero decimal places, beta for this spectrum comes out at 15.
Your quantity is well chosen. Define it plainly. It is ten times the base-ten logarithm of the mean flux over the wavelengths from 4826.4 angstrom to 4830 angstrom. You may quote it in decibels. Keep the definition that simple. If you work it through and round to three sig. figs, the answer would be 14.1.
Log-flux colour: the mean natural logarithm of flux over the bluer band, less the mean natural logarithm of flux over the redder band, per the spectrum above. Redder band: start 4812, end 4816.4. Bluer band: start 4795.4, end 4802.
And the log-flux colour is -0.03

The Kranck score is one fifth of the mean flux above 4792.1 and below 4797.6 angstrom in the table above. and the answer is 5.15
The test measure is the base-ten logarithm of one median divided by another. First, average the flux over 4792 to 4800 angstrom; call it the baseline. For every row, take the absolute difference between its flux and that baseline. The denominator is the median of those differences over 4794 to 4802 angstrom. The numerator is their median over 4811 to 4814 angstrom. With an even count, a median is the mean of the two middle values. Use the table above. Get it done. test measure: -0.28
